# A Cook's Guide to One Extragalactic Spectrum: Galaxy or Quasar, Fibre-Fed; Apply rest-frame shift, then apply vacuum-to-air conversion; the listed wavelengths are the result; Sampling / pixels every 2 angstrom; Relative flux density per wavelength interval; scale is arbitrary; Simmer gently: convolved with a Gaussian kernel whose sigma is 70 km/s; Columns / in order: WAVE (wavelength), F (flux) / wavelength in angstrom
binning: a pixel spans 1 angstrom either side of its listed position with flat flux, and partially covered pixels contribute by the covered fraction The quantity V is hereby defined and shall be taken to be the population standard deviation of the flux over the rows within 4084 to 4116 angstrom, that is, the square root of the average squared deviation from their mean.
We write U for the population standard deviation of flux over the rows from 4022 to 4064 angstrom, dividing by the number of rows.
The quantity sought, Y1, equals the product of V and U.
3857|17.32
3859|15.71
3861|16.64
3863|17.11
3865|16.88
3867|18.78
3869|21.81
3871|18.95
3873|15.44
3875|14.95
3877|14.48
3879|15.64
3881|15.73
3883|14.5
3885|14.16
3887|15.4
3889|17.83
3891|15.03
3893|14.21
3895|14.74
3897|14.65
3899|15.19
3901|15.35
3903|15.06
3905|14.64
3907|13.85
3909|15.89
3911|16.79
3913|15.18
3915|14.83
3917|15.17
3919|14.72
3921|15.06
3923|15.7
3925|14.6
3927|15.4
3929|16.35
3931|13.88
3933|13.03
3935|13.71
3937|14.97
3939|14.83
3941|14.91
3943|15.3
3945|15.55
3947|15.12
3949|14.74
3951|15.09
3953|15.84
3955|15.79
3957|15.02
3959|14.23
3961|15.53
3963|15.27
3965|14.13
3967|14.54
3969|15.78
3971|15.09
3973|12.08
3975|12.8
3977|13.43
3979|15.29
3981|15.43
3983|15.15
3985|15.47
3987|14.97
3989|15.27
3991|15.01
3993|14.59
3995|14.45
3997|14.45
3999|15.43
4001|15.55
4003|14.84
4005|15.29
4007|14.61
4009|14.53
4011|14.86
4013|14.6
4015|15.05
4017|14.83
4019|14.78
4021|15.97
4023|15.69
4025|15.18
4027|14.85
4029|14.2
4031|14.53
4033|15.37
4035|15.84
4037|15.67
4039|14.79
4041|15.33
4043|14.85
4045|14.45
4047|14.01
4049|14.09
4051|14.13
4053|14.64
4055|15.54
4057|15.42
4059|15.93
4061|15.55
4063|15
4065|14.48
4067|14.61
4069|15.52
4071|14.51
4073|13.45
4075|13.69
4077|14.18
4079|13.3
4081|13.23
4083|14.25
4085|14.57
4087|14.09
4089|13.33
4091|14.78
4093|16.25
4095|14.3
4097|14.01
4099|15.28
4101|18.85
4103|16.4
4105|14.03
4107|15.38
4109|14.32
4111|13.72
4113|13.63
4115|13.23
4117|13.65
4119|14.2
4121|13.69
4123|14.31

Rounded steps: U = 0.6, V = 1.4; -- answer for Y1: 0.8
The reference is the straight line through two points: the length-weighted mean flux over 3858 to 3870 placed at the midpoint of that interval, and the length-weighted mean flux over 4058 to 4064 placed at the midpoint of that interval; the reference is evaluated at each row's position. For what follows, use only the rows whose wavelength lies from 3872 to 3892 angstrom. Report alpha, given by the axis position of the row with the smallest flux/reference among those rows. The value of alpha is 3885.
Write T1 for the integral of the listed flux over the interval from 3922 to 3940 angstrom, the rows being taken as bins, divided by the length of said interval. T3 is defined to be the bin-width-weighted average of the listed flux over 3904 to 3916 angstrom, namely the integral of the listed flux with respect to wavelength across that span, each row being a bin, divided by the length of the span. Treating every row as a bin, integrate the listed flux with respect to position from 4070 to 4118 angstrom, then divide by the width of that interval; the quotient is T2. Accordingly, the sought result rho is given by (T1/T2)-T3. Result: -14.2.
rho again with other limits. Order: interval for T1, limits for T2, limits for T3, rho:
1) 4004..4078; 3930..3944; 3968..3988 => -13.5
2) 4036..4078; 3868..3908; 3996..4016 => -14.0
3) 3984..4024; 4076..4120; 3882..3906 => -14.0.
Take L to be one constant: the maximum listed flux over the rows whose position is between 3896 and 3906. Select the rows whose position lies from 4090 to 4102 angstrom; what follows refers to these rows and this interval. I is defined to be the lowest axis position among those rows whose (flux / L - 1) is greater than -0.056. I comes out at 4091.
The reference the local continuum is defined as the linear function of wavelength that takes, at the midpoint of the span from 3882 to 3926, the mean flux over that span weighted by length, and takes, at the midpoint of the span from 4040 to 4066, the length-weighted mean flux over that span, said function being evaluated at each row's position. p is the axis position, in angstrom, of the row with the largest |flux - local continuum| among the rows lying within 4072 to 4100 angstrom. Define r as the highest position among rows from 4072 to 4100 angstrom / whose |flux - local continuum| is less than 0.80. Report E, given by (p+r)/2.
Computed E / 4090 angstrom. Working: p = 4081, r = 4099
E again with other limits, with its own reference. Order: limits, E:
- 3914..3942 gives 3937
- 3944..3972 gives 3968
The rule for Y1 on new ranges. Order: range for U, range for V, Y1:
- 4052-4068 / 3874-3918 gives 0.4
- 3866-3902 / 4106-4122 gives 1.2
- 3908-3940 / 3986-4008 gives 0.3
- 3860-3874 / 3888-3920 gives 1.8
